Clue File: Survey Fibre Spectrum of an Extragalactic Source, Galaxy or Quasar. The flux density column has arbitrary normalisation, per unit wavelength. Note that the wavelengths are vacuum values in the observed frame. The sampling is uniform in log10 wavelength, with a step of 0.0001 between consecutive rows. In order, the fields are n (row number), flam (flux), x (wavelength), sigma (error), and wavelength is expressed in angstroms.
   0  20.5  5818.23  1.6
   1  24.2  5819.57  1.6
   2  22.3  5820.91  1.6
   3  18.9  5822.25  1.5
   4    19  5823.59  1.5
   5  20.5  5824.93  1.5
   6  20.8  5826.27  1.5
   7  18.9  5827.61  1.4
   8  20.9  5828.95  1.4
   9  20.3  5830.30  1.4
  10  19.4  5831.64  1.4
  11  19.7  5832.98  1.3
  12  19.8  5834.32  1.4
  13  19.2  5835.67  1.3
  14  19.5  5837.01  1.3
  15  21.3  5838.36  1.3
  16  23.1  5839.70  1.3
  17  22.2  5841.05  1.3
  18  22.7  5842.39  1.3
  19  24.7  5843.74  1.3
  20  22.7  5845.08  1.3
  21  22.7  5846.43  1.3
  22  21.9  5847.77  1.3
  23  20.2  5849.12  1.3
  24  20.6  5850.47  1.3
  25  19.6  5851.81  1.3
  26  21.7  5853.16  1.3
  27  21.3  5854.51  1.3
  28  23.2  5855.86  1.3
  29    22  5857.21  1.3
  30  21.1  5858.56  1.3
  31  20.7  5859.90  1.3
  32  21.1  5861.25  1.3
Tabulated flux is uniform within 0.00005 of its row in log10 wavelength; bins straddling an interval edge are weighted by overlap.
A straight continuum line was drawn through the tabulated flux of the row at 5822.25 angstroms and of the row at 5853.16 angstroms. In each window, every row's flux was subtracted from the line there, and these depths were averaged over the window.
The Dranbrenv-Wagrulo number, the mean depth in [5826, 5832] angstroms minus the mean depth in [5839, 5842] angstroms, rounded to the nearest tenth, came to 1.6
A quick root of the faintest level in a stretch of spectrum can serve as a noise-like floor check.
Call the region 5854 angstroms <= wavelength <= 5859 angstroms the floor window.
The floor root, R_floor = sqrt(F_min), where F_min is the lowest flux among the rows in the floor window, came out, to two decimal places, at 4.59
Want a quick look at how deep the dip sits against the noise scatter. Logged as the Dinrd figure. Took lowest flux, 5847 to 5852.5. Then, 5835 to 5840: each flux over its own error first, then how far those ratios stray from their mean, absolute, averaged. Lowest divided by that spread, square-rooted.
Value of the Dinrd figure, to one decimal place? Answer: 4.2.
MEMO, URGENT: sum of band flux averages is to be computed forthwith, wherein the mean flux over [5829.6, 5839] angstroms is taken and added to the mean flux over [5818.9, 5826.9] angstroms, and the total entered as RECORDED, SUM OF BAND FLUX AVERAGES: 40.8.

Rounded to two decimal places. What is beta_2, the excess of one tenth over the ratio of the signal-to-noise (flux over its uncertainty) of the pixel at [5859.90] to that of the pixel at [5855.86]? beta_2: -0.79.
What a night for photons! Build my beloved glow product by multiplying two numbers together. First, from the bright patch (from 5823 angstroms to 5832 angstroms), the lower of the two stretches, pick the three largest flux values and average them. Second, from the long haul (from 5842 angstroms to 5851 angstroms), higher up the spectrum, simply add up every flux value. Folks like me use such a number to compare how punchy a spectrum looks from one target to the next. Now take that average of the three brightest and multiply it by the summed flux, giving 3224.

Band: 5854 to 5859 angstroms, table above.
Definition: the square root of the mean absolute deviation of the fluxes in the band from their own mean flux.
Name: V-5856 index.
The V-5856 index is 0.84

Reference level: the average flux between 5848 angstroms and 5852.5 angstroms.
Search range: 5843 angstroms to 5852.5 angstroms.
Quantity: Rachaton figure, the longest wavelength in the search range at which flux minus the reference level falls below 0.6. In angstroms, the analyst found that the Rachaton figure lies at 5851.81 angstroms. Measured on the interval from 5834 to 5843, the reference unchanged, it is 5837.01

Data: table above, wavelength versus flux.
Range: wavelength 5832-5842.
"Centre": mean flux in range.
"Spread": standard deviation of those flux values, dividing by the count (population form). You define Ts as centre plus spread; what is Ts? 22.1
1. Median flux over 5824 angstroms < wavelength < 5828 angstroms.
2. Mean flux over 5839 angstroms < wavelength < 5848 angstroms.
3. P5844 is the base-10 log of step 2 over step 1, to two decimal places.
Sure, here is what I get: 0.05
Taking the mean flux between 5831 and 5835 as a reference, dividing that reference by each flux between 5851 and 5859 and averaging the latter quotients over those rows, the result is 0.916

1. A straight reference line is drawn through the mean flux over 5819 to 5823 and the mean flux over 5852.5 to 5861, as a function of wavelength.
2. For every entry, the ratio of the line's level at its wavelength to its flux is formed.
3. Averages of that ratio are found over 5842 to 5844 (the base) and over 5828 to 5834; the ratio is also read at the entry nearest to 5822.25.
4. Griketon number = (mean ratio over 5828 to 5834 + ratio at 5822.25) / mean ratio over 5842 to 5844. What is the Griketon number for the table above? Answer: 2.44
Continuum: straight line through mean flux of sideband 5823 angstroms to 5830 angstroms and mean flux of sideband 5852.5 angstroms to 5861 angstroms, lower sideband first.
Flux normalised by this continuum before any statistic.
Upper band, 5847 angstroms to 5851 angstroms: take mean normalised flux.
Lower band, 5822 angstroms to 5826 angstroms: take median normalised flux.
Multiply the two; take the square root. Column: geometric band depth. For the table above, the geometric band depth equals 0.97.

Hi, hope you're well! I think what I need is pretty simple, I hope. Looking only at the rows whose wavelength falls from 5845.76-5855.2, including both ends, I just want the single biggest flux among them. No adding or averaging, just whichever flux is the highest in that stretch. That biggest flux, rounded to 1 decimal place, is 22.7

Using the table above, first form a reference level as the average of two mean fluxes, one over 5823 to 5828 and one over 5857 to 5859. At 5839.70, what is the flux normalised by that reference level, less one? 0.12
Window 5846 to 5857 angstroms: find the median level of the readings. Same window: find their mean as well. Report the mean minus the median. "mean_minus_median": -0.1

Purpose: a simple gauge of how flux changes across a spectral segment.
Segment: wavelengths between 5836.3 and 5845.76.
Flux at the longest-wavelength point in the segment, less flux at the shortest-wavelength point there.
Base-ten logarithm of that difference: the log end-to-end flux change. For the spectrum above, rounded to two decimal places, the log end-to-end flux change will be 0.51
